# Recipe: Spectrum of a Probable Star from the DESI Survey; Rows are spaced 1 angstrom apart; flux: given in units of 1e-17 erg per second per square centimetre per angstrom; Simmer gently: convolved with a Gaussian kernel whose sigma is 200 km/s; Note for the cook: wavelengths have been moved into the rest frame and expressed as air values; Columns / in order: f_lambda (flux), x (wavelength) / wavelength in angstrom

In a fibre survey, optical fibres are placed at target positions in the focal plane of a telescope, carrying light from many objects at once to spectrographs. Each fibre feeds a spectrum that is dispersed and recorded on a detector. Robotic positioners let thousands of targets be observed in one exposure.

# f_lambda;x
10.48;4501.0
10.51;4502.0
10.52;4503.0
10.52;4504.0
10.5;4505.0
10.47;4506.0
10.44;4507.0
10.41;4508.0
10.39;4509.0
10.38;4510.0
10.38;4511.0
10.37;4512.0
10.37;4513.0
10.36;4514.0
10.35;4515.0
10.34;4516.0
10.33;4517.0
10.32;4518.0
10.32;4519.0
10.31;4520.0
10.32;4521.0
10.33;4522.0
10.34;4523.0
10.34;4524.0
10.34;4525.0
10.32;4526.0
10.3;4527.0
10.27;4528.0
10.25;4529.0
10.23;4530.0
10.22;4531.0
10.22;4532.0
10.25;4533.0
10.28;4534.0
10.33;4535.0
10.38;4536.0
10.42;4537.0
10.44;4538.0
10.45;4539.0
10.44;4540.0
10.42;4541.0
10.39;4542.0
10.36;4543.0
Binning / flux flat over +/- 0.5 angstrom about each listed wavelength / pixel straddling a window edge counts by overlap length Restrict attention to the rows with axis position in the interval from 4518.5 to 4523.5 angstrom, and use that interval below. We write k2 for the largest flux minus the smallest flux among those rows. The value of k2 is 0.03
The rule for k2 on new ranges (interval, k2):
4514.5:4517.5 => 0.02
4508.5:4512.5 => 0.02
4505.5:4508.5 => 0.06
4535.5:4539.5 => 0.07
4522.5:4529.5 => 0.09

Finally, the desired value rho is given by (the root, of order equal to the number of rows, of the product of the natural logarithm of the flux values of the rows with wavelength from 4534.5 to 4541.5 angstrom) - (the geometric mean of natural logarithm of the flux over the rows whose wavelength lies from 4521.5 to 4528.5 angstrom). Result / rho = 0.009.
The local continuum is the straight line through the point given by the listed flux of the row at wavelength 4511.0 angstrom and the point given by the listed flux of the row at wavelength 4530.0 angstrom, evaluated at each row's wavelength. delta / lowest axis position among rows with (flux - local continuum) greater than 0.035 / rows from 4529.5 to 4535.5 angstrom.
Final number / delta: 4533.0 angstrom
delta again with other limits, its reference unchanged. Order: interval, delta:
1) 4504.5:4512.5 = 4505.0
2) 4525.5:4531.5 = 4526.0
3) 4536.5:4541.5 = 4537.0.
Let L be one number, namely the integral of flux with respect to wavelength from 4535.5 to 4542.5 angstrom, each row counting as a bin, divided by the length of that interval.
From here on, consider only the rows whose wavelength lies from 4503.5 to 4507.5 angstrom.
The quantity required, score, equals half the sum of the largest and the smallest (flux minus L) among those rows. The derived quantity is 0.06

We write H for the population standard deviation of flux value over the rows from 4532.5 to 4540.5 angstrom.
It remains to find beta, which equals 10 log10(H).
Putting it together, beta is -11.4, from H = 0.073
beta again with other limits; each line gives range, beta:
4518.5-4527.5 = -18.7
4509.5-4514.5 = -21.3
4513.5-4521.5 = -17.9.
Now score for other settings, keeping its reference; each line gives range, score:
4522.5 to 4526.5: -0.09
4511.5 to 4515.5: -0.06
